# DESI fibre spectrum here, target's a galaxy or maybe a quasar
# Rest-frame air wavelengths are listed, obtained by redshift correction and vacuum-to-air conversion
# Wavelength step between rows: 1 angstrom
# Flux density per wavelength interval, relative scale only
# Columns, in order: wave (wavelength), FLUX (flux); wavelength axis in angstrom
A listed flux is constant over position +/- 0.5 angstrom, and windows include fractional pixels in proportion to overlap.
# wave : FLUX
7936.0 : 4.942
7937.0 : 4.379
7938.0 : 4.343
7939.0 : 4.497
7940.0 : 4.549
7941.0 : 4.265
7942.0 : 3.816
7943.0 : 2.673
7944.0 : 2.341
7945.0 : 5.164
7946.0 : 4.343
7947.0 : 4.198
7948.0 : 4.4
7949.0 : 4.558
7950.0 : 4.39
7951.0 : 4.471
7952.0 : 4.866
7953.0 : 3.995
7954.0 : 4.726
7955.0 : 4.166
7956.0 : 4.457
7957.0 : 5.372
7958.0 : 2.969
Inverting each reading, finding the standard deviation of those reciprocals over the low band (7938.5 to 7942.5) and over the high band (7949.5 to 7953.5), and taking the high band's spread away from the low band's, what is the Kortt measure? 0.00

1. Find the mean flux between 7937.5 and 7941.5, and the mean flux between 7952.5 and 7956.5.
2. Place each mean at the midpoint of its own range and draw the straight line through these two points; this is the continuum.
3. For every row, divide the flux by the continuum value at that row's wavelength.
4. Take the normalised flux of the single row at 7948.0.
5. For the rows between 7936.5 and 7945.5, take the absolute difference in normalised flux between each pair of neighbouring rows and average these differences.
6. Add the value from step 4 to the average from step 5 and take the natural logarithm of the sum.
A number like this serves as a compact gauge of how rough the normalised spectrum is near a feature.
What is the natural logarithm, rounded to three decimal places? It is 0.146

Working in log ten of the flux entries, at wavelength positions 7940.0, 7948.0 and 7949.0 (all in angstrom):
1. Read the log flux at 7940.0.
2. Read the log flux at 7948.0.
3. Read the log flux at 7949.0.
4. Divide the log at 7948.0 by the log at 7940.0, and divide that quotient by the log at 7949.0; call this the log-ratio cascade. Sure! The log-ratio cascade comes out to 1.48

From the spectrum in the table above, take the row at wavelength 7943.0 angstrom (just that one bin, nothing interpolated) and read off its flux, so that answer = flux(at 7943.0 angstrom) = 2.673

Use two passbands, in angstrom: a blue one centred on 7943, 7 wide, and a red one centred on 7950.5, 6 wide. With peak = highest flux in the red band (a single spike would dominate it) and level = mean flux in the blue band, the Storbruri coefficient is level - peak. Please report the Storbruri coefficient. -1.0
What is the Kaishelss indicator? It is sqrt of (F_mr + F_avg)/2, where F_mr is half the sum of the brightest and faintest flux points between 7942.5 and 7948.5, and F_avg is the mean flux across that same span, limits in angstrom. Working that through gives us 1.95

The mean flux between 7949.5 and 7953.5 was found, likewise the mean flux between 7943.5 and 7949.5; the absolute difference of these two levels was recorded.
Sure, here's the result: 0.3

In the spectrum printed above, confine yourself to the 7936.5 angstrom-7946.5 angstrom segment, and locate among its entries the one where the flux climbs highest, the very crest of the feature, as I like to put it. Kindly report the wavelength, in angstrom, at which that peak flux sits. 7945.0 angstrom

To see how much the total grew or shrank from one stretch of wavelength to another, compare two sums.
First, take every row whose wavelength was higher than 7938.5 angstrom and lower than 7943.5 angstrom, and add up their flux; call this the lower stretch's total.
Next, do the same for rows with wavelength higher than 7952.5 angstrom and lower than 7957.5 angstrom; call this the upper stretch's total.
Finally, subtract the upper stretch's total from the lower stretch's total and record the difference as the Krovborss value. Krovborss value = -2.9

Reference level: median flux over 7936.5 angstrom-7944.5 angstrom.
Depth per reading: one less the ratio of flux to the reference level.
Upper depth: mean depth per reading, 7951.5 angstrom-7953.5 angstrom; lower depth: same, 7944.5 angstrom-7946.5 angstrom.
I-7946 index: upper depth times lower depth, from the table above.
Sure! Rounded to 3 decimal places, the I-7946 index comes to 0.003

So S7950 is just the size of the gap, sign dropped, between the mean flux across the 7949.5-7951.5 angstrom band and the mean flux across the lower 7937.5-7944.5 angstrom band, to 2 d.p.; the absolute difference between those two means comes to 0.65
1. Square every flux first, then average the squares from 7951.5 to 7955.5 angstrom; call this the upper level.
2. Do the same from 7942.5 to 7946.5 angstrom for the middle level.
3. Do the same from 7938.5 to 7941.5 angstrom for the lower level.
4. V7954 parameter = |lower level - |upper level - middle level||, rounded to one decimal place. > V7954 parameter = 14.4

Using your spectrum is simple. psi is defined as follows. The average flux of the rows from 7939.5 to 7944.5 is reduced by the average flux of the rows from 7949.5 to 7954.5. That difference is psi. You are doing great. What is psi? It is -1.0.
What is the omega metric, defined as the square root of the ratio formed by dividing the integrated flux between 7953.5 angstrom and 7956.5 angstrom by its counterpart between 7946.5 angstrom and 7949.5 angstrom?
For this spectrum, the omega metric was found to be 1.01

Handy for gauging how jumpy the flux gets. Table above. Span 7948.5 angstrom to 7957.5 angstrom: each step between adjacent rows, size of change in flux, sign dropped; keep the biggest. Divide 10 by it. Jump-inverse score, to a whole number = 11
